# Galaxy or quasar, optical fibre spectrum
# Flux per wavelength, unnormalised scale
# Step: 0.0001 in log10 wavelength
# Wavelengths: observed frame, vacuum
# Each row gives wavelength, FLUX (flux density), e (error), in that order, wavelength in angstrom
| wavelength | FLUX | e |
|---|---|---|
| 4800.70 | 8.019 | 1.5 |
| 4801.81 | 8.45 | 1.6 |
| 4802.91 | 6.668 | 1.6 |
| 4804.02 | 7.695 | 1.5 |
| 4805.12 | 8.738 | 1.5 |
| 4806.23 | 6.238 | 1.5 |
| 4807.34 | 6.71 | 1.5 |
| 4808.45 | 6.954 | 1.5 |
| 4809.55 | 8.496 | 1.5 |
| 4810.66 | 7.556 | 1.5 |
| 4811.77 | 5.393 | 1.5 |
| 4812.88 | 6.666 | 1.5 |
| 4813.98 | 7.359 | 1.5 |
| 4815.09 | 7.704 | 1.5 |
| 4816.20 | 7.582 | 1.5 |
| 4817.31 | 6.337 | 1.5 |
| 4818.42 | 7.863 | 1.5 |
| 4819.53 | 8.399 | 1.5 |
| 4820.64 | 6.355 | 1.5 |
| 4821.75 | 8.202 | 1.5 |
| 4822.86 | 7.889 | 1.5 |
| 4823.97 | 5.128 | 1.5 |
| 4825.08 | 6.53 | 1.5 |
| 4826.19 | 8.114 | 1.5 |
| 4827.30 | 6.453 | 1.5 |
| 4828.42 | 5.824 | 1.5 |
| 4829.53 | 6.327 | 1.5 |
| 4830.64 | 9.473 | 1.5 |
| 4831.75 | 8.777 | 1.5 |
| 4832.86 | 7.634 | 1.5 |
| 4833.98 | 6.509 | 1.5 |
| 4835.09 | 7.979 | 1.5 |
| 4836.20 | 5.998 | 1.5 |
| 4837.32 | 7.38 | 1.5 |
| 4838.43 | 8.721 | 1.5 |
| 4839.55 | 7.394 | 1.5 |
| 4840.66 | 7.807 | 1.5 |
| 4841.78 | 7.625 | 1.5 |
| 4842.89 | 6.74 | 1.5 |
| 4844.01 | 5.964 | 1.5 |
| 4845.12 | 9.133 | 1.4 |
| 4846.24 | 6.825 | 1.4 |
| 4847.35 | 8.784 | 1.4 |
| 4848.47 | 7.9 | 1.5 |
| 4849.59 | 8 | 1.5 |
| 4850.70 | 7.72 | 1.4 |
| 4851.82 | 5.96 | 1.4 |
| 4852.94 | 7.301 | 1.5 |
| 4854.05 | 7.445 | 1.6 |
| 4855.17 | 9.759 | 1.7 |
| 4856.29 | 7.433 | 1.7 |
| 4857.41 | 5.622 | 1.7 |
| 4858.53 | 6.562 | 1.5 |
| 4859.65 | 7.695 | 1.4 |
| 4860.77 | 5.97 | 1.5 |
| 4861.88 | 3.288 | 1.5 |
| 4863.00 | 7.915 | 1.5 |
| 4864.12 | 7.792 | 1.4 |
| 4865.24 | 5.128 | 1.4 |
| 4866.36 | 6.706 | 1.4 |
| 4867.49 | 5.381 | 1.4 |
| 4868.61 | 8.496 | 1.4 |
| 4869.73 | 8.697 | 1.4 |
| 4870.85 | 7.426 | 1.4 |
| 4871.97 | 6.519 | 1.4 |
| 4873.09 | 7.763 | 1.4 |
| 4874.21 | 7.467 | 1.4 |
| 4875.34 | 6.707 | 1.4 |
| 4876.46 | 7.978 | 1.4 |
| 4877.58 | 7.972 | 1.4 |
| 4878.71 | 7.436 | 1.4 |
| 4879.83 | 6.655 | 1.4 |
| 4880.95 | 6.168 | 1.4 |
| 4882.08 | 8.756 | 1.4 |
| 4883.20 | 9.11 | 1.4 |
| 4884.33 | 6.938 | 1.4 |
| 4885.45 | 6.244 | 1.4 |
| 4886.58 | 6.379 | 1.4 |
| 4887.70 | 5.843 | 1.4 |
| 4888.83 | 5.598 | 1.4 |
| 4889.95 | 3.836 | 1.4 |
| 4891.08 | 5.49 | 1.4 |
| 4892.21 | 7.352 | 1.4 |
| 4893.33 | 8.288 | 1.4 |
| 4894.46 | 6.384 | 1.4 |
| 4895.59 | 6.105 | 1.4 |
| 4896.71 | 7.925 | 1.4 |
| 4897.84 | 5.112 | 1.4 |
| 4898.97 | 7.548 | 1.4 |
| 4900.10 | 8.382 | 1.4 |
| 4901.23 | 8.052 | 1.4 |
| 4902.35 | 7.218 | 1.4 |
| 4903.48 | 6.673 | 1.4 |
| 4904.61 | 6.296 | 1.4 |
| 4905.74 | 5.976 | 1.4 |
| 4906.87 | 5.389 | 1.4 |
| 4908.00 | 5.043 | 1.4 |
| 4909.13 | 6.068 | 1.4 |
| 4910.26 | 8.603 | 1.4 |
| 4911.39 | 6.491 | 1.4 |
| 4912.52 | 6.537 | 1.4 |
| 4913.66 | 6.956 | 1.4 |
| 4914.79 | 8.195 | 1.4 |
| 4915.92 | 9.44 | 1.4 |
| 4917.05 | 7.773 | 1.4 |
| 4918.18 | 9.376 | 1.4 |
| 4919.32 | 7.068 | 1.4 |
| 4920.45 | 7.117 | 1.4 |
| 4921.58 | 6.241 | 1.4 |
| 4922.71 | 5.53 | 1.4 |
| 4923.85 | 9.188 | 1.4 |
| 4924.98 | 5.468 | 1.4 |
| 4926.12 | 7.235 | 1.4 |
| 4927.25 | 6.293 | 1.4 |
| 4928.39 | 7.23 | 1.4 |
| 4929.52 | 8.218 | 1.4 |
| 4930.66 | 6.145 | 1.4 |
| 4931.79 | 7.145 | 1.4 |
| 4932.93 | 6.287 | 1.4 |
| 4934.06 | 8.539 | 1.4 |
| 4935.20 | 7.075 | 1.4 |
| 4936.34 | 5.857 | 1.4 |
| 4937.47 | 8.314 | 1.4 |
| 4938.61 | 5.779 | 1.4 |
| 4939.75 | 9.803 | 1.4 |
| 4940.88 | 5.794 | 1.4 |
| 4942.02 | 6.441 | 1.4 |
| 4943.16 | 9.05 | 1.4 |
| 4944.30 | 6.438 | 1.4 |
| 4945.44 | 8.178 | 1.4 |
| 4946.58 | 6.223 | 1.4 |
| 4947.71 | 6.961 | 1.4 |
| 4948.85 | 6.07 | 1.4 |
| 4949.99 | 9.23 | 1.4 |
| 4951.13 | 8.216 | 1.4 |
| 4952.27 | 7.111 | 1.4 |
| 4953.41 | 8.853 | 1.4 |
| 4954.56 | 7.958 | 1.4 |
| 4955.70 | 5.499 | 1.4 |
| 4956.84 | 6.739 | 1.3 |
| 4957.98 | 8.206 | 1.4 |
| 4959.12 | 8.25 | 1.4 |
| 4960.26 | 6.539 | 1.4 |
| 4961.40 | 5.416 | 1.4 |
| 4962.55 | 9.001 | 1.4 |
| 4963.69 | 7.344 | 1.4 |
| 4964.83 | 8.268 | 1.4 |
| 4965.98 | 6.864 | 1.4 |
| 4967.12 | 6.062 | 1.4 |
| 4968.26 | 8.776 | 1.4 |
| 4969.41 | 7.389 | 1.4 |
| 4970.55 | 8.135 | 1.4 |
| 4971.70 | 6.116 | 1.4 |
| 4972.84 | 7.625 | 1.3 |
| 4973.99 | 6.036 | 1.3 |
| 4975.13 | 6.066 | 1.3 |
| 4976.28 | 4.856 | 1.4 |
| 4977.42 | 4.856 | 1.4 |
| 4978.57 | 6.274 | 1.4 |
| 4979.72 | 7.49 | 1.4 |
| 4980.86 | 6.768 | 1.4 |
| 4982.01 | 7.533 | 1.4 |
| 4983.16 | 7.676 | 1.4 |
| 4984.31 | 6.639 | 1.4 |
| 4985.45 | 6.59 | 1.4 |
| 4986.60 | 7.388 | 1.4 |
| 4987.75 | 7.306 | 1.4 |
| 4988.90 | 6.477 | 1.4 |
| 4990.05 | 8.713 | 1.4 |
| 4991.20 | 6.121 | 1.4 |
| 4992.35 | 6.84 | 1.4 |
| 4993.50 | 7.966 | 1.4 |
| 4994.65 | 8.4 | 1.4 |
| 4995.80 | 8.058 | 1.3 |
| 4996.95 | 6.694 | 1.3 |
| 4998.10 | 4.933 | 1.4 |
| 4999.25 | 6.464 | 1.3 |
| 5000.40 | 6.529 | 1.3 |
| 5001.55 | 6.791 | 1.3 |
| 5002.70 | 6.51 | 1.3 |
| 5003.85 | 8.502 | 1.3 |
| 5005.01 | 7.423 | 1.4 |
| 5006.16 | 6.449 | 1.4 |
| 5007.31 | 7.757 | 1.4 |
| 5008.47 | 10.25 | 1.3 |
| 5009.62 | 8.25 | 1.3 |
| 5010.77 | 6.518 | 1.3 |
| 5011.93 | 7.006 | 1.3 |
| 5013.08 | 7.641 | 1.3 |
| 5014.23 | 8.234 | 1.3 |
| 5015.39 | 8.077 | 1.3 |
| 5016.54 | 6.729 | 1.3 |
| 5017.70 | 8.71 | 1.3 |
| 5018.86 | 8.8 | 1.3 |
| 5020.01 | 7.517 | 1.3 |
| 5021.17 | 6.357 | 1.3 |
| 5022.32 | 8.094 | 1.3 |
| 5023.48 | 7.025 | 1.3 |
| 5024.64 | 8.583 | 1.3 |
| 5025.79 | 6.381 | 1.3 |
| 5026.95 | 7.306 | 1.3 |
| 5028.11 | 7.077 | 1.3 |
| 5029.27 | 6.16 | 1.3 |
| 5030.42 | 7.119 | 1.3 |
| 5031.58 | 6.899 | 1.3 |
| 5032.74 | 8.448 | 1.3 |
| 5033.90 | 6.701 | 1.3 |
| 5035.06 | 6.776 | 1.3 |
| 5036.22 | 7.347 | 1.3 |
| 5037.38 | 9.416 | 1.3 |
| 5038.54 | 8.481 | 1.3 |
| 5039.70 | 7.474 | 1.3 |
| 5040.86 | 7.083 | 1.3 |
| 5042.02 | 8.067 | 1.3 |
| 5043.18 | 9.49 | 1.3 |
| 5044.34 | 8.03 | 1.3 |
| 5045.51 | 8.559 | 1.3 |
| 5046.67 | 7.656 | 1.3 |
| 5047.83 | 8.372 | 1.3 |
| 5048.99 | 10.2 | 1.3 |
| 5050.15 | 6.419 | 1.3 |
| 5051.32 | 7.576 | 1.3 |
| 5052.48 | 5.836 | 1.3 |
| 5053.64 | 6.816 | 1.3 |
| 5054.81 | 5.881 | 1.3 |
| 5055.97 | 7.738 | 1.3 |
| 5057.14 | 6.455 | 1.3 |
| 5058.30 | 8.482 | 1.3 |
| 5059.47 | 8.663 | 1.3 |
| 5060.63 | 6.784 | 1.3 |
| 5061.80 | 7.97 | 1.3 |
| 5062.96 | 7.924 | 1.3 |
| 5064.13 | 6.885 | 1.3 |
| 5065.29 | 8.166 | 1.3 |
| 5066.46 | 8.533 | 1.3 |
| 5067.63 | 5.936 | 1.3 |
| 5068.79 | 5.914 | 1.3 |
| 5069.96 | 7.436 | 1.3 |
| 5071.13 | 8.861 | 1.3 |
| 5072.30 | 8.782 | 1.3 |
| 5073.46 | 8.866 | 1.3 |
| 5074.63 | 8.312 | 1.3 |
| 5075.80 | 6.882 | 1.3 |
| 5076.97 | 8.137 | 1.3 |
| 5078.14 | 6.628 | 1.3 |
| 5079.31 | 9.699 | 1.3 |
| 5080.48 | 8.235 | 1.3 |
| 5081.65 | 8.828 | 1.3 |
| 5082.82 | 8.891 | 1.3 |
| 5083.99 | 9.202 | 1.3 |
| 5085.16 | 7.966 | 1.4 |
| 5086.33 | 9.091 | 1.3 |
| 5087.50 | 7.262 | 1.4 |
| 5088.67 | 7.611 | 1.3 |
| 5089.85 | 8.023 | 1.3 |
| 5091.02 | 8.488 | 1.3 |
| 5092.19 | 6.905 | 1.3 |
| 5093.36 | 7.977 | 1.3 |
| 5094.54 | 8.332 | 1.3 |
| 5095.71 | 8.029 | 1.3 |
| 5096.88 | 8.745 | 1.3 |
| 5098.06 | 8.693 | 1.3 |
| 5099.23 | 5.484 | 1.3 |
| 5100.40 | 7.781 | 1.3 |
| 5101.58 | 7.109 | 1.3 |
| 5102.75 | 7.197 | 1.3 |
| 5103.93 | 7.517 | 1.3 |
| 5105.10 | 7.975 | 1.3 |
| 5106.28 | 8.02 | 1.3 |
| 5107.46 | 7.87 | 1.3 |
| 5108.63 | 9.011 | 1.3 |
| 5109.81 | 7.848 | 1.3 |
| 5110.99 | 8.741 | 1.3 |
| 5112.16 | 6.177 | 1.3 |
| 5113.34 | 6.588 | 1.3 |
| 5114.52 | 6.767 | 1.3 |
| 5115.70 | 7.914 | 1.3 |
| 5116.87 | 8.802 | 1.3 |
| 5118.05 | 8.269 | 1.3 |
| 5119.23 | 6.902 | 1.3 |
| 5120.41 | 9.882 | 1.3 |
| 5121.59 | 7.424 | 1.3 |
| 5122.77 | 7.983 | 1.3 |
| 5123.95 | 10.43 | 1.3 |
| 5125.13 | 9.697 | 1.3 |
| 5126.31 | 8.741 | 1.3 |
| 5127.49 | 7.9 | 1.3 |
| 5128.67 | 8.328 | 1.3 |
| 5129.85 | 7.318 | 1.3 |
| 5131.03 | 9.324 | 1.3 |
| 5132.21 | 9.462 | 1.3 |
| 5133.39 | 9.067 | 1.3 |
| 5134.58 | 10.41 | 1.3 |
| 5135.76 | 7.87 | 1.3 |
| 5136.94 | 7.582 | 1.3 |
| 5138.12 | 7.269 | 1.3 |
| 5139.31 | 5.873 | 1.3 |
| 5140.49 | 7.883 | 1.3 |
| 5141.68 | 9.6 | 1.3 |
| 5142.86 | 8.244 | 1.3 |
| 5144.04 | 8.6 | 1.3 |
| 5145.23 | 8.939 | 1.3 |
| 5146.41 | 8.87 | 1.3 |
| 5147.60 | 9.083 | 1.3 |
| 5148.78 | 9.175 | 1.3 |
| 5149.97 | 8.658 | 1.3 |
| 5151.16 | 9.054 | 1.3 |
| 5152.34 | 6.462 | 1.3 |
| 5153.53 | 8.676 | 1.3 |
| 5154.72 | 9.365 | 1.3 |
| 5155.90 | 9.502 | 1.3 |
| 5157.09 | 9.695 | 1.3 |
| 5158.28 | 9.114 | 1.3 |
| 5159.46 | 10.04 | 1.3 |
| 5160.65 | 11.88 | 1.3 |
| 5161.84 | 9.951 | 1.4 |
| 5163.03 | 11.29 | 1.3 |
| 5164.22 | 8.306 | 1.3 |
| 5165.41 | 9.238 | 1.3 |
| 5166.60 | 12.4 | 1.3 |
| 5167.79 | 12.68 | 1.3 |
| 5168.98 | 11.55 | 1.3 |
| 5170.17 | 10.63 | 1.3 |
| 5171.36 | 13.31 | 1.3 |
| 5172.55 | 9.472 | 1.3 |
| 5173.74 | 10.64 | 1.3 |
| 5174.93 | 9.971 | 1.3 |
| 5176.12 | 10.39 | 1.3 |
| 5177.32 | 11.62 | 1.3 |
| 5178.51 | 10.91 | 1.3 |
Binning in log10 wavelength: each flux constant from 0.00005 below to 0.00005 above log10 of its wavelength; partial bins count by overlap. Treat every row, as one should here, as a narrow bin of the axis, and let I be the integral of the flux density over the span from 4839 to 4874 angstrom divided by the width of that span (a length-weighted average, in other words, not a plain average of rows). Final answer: 7.2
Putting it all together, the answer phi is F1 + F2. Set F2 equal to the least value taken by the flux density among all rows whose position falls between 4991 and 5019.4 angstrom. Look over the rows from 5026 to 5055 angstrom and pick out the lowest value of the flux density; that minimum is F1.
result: 10.8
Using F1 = 5.836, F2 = 4.933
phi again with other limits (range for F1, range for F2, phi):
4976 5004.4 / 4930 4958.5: 10.4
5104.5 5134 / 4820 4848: 11.3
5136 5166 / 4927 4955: 11.7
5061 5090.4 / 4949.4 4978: 10.8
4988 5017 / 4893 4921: 10.0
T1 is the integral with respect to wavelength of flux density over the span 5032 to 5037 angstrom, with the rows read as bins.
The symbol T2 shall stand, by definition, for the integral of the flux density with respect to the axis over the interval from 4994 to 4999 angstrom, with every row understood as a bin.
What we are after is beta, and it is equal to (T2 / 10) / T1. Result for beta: 0.09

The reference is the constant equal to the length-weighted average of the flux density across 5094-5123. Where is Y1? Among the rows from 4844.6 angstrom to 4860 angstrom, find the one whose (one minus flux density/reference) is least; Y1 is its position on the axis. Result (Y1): 4855.17 angstrom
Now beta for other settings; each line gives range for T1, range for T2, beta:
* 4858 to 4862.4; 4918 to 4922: 0.11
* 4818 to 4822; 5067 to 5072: 0.12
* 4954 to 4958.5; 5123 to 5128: 0.14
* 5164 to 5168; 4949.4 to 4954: 0.09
